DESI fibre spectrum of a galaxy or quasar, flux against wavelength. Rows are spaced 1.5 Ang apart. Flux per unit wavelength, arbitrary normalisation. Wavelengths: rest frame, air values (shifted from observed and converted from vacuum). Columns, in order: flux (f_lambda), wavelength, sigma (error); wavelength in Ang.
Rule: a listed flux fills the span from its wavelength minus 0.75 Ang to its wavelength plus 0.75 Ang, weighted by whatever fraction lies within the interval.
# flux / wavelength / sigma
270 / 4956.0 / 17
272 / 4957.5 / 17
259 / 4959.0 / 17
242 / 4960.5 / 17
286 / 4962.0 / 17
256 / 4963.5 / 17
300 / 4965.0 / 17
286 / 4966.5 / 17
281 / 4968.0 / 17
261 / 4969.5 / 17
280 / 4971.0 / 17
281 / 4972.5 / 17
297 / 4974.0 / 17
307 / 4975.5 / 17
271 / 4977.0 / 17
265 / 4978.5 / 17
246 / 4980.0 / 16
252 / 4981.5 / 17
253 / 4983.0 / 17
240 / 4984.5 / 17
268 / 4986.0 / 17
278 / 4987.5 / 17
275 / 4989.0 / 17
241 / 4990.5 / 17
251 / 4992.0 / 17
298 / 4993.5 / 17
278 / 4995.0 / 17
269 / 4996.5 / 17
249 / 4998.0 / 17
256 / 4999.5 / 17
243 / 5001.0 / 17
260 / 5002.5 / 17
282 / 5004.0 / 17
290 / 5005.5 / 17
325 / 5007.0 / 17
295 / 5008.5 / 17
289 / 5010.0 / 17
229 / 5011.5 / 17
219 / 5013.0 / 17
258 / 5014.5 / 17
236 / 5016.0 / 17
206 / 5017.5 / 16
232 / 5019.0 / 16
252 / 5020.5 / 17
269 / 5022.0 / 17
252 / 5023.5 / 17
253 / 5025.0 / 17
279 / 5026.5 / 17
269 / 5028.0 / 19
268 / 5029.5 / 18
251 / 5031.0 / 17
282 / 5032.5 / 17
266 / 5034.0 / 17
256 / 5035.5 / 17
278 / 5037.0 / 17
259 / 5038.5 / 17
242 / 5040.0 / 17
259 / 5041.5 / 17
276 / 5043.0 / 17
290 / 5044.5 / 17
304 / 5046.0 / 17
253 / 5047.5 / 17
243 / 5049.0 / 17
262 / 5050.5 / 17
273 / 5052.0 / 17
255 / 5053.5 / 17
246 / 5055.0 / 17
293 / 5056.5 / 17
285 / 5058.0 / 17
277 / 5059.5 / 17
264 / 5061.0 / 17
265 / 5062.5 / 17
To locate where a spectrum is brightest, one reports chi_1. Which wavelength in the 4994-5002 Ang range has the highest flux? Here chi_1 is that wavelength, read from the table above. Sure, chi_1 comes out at 4995.0 Ang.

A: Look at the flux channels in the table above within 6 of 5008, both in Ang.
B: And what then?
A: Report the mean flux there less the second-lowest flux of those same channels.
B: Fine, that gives 45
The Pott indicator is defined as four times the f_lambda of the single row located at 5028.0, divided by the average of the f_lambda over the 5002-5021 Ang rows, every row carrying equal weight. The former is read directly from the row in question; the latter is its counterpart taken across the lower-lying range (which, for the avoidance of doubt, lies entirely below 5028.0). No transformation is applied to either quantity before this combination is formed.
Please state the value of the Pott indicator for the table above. 4.1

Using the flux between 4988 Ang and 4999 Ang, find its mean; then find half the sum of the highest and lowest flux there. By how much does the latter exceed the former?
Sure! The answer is 3.6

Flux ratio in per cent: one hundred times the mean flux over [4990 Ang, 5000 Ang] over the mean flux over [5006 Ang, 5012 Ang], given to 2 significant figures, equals 92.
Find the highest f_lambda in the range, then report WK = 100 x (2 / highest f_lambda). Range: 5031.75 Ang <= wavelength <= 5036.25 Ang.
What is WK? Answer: 0.71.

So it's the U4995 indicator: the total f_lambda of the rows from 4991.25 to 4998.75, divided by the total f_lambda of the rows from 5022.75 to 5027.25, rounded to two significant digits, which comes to 1.7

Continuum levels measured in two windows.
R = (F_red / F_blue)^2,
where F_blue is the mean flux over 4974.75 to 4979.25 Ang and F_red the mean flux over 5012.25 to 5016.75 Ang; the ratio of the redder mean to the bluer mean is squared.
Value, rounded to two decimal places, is 0.72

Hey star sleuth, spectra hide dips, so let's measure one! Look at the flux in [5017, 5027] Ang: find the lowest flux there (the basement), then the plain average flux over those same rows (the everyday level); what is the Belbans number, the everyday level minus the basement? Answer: 43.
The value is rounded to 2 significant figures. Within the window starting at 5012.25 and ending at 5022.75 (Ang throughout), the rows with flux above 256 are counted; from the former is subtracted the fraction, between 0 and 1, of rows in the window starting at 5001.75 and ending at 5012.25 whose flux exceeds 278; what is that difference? 1.3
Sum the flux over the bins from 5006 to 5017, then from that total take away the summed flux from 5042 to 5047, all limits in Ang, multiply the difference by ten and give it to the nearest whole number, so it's 9810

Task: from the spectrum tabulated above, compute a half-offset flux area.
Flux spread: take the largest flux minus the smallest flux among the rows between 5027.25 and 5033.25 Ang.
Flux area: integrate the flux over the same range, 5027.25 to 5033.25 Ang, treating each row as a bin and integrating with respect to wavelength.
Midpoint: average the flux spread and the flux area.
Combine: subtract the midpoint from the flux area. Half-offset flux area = 787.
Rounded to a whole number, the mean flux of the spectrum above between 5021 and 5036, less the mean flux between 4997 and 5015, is -2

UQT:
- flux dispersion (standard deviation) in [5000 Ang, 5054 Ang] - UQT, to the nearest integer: 24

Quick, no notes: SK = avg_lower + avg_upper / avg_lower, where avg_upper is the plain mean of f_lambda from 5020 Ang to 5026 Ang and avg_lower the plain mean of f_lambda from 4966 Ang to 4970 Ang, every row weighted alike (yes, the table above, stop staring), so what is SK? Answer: 277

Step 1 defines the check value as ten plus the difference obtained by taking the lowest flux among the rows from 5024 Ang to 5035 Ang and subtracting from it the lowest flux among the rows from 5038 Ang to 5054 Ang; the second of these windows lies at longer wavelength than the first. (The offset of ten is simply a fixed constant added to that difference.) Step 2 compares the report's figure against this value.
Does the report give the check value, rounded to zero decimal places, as 19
